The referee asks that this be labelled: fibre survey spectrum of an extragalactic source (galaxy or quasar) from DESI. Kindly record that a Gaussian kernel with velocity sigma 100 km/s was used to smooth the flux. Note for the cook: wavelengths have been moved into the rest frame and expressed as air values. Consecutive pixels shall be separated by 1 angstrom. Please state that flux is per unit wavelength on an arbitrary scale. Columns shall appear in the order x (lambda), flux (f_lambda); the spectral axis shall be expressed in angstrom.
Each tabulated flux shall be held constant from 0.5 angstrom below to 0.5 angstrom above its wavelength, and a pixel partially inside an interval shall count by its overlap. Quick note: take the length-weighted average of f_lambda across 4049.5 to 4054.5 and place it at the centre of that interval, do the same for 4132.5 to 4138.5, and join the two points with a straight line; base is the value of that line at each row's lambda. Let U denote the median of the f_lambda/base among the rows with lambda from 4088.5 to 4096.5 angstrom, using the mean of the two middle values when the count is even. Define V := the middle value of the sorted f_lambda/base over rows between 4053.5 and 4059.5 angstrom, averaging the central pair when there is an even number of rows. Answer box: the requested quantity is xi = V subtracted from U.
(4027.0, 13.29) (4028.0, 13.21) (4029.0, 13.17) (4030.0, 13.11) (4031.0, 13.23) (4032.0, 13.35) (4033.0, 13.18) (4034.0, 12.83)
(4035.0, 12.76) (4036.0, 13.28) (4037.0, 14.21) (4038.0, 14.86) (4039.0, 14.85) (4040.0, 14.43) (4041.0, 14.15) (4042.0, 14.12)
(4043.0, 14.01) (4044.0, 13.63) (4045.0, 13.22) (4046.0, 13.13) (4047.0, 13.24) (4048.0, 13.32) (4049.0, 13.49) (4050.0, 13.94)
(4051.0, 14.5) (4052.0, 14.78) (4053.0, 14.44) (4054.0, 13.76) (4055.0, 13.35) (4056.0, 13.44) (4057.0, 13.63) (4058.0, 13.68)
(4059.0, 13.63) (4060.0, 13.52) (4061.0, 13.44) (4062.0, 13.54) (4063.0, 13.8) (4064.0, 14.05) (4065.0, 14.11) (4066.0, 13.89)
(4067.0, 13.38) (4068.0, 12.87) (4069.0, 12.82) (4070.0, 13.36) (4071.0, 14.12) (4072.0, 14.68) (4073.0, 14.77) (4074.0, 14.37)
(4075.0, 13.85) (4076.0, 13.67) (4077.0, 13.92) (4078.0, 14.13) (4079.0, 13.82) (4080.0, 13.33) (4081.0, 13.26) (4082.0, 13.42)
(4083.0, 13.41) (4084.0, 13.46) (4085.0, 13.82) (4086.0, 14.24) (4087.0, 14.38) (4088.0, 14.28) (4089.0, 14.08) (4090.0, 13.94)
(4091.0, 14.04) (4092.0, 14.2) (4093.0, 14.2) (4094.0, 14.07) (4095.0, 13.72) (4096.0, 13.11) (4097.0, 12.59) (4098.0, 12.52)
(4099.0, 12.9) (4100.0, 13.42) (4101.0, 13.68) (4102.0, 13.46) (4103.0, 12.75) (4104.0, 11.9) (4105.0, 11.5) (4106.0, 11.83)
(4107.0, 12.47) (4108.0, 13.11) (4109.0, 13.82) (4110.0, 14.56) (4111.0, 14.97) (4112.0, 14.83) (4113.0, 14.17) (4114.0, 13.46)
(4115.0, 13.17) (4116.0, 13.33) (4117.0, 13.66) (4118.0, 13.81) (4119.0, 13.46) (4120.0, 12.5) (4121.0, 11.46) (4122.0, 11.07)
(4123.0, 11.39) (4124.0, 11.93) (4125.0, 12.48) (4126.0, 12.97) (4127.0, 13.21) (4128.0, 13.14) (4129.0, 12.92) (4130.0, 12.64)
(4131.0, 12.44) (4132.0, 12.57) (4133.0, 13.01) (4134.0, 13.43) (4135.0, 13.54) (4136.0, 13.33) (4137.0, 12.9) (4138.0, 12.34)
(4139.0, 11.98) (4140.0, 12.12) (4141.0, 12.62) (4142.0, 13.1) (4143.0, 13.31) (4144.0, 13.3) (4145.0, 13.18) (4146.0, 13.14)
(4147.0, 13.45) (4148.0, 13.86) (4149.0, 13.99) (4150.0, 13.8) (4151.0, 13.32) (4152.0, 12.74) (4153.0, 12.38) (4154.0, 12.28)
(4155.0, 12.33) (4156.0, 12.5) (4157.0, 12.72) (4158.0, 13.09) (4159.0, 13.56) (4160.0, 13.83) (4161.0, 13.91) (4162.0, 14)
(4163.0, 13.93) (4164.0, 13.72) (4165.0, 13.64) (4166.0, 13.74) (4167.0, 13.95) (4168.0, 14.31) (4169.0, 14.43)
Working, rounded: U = 1.02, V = 0.960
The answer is 0.06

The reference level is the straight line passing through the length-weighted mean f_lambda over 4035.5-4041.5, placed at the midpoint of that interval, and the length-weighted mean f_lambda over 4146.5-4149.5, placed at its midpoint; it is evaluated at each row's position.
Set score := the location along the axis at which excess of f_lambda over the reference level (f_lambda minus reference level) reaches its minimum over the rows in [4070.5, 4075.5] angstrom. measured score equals 4075.0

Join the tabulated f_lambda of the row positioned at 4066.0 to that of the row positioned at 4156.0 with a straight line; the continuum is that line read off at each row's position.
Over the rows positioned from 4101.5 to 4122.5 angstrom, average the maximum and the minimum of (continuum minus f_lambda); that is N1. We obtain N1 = 0.09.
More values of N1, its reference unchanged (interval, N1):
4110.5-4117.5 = -0.91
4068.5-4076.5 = 0.02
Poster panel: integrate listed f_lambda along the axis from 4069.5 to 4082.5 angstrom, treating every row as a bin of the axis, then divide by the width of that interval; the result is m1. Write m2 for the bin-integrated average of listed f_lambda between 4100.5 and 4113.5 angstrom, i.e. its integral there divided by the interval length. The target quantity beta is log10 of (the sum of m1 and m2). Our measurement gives 1.435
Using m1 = 13.9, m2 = 13.3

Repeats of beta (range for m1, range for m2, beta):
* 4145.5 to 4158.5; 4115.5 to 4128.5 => 1.410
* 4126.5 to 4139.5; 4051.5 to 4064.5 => 1.426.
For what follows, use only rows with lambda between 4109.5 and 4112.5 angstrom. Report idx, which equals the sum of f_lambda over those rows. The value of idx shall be 44.4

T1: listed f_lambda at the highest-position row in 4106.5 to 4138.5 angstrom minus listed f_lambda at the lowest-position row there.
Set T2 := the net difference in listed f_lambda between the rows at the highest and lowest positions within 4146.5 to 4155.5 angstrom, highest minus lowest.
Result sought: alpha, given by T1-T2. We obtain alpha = 1.0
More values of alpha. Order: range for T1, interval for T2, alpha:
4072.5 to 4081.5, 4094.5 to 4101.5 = -1.5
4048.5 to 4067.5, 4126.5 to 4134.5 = -0.3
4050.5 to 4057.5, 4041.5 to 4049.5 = -0.2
